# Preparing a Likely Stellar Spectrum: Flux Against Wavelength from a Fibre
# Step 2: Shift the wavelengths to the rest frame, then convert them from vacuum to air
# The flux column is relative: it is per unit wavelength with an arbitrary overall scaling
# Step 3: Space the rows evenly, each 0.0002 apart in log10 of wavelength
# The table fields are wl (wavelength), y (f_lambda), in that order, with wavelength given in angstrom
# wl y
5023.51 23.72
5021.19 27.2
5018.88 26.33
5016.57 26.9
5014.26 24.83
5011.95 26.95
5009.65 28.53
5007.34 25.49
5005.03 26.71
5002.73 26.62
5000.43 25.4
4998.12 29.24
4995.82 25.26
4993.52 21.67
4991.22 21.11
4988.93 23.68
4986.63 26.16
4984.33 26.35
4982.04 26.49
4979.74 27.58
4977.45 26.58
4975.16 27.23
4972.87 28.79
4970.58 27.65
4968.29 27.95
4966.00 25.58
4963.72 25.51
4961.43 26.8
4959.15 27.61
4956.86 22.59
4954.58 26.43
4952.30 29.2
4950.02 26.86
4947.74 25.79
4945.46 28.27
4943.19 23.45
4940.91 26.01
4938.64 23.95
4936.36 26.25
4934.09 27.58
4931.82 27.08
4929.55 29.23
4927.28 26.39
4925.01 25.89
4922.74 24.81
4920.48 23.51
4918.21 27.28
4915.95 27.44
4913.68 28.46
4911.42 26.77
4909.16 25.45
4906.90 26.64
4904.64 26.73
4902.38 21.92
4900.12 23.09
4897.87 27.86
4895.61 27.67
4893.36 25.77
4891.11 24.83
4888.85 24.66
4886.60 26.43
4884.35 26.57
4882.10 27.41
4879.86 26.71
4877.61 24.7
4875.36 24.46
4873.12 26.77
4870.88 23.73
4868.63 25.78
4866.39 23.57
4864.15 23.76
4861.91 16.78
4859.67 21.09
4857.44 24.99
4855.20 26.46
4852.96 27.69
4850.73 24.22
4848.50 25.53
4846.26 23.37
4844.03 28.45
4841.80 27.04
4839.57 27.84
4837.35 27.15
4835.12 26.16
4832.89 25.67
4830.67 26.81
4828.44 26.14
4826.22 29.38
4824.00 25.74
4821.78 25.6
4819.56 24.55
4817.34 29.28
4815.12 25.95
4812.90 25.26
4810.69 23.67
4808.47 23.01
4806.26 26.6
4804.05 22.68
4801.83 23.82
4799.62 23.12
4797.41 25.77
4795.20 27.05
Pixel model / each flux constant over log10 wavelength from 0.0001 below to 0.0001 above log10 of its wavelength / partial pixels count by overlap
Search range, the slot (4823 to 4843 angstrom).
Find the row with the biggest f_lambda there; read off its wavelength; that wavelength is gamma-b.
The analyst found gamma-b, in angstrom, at 4826.22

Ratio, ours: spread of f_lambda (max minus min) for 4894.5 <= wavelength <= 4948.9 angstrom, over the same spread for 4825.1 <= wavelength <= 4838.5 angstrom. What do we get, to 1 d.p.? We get 2.0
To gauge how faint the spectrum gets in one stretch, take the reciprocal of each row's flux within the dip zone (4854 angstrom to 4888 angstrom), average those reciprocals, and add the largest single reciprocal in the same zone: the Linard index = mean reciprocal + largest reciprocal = 0.101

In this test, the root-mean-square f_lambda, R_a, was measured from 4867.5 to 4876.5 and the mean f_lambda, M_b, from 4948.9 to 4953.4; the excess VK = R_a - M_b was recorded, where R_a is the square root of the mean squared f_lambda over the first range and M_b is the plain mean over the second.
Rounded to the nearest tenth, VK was -2.8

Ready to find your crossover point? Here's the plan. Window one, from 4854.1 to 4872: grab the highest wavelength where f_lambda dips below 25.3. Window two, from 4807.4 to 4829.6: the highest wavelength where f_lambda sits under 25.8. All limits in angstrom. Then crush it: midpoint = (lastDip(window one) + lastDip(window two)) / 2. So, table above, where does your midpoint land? 4847.4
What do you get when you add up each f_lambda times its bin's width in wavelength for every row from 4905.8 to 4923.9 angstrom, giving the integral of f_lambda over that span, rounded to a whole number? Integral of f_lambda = 476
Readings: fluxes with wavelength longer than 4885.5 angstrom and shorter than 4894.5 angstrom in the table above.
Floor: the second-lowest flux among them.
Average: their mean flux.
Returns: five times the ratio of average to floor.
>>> 5.12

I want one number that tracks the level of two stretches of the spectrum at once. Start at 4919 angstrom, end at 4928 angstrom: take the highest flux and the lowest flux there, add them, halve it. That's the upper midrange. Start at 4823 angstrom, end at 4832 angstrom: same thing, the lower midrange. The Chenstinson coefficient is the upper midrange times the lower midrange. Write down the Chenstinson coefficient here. 688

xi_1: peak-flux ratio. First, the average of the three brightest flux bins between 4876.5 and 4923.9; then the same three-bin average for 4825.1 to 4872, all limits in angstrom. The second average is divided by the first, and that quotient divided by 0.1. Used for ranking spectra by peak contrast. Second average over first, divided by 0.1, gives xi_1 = 10.2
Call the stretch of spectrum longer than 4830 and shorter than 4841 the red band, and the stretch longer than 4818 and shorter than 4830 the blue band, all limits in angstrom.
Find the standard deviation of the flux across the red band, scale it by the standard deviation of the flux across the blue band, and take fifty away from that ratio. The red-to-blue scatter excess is -49.5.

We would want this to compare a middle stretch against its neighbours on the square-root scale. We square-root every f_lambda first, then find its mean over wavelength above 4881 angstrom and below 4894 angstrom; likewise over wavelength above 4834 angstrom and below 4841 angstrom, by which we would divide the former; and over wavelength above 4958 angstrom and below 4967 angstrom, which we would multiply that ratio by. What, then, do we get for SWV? 5.03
